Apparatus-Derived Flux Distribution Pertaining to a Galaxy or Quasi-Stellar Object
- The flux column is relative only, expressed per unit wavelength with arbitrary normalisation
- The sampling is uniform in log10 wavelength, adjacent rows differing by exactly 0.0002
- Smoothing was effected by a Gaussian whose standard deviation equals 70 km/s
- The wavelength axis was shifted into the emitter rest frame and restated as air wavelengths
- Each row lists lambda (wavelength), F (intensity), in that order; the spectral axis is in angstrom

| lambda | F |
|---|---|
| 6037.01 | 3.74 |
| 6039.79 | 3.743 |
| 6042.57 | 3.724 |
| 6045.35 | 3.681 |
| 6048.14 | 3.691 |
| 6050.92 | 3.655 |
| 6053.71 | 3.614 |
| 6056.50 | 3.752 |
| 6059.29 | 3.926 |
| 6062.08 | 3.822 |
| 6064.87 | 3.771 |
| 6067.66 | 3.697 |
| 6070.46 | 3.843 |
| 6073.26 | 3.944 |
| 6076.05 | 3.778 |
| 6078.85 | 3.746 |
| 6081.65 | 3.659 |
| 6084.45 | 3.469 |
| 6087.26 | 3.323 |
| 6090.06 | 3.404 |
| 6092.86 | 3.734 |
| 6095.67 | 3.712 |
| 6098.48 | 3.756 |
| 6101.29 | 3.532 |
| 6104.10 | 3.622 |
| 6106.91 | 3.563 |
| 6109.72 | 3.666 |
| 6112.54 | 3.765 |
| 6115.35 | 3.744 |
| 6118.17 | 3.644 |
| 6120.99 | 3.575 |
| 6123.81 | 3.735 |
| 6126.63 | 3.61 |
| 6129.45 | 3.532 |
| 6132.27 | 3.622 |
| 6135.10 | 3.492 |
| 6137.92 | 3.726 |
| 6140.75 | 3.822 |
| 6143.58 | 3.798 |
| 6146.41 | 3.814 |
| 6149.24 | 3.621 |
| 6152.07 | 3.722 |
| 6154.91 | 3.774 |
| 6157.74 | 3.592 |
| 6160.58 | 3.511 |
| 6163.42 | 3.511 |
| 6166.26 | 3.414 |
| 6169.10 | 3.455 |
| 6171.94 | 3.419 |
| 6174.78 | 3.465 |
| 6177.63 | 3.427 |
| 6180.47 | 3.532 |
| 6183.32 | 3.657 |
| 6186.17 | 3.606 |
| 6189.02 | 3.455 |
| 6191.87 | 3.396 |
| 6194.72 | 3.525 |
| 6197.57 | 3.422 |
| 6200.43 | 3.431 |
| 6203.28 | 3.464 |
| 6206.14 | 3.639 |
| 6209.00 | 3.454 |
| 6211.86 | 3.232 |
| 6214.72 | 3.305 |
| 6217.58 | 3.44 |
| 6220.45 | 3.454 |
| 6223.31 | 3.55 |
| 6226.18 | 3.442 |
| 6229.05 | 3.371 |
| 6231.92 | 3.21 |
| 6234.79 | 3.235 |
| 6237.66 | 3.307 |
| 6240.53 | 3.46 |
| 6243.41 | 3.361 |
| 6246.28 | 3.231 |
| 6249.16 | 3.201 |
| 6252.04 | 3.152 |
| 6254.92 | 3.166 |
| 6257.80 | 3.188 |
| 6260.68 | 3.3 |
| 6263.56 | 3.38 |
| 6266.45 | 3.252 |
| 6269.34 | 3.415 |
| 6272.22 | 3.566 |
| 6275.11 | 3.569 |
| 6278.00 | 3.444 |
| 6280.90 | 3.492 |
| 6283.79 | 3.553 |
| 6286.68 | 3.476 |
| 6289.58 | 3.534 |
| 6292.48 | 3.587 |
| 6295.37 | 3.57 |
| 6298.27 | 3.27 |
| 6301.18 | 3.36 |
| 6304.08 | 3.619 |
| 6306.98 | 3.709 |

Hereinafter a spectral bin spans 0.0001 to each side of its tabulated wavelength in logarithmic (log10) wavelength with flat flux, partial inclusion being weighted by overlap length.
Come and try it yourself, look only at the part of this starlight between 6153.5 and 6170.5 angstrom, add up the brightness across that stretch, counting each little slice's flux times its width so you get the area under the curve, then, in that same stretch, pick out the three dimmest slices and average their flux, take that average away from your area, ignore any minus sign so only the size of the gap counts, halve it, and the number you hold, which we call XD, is 28.4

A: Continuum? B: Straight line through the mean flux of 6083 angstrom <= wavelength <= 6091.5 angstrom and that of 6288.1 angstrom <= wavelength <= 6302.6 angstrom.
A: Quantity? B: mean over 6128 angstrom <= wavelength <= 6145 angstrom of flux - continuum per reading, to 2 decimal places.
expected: 0.25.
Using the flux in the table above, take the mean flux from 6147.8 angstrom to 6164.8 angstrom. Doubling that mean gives 7.2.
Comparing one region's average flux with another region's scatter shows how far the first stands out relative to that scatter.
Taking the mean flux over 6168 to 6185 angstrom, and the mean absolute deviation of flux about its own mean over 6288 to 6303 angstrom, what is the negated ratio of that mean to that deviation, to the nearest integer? -29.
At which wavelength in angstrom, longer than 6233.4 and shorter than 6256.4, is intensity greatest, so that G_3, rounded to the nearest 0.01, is 6240.53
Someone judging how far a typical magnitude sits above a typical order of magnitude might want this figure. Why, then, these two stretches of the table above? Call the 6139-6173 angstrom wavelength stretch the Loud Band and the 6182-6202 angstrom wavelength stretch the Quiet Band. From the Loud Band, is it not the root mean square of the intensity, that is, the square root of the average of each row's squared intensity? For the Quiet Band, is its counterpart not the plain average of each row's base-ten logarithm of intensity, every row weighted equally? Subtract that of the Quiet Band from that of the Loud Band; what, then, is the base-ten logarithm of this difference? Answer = 0.489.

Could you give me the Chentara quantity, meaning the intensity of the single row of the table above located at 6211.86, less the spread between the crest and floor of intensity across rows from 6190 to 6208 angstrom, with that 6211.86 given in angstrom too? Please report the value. 2.99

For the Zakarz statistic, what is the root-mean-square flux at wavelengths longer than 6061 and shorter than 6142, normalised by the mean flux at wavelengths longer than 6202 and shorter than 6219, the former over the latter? 1.07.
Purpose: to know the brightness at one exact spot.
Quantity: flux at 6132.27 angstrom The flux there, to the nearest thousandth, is 3.622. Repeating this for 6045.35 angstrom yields 3.681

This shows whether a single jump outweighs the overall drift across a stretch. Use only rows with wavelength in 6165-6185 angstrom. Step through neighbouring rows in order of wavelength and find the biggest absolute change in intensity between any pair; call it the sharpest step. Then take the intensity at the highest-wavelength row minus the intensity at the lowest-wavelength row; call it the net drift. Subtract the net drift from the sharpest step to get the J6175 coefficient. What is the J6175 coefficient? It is -0.12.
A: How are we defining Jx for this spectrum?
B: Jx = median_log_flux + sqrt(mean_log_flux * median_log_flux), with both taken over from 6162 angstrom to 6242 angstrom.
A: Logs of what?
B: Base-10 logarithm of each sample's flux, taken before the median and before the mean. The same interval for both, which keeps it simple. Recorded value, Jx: 1.07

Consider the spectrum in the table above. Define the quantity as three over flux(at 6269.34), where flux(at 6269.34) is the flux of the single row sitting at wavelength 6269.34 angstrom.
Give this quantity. 0.88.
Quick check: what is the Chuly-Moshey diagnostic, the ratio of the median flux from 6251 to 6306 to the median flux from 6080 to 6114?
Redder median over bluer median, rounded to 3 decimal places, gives 0.946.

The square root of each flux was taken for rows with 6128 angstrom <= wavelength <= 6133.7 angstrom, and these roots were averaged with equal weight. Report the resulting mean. 1.89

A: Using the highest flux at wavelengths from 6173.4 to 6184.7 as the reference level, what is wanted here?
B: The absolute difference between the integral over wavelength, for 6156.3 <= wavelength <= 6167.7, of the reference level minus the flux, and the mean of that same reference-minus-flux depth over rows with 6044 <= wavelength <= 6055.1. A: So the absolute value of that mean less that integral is 1.7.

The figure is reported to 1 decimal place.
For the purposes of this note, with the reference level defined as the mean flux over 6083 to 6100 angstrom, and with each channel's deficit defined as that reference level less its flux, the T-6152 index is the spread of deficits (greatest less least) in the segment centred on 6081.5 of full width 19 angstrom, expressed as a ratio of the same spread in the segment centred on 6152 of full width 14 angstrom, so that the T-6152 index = 2.8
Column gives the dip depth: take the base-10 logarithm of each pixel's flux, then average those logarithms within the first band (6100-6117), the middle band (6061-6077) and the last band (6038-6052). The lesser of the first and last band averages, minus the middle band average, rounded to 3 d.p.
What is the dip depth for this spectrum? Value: -0.019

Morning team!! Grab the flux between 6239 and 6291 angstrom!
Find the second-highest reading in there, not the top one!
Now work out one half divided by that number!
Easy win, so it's 0.140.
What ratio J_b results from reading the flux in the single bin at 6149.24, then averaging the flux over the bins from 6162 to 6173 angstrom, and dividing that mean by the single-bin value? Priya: 0.953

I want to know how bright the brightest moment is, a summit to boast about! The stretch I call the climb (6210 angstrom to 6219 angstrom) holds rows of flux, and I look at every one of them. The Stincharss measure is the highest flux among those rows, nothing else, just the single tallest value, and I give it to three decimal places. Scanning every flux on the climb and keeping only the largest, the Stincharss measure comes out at 3.440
